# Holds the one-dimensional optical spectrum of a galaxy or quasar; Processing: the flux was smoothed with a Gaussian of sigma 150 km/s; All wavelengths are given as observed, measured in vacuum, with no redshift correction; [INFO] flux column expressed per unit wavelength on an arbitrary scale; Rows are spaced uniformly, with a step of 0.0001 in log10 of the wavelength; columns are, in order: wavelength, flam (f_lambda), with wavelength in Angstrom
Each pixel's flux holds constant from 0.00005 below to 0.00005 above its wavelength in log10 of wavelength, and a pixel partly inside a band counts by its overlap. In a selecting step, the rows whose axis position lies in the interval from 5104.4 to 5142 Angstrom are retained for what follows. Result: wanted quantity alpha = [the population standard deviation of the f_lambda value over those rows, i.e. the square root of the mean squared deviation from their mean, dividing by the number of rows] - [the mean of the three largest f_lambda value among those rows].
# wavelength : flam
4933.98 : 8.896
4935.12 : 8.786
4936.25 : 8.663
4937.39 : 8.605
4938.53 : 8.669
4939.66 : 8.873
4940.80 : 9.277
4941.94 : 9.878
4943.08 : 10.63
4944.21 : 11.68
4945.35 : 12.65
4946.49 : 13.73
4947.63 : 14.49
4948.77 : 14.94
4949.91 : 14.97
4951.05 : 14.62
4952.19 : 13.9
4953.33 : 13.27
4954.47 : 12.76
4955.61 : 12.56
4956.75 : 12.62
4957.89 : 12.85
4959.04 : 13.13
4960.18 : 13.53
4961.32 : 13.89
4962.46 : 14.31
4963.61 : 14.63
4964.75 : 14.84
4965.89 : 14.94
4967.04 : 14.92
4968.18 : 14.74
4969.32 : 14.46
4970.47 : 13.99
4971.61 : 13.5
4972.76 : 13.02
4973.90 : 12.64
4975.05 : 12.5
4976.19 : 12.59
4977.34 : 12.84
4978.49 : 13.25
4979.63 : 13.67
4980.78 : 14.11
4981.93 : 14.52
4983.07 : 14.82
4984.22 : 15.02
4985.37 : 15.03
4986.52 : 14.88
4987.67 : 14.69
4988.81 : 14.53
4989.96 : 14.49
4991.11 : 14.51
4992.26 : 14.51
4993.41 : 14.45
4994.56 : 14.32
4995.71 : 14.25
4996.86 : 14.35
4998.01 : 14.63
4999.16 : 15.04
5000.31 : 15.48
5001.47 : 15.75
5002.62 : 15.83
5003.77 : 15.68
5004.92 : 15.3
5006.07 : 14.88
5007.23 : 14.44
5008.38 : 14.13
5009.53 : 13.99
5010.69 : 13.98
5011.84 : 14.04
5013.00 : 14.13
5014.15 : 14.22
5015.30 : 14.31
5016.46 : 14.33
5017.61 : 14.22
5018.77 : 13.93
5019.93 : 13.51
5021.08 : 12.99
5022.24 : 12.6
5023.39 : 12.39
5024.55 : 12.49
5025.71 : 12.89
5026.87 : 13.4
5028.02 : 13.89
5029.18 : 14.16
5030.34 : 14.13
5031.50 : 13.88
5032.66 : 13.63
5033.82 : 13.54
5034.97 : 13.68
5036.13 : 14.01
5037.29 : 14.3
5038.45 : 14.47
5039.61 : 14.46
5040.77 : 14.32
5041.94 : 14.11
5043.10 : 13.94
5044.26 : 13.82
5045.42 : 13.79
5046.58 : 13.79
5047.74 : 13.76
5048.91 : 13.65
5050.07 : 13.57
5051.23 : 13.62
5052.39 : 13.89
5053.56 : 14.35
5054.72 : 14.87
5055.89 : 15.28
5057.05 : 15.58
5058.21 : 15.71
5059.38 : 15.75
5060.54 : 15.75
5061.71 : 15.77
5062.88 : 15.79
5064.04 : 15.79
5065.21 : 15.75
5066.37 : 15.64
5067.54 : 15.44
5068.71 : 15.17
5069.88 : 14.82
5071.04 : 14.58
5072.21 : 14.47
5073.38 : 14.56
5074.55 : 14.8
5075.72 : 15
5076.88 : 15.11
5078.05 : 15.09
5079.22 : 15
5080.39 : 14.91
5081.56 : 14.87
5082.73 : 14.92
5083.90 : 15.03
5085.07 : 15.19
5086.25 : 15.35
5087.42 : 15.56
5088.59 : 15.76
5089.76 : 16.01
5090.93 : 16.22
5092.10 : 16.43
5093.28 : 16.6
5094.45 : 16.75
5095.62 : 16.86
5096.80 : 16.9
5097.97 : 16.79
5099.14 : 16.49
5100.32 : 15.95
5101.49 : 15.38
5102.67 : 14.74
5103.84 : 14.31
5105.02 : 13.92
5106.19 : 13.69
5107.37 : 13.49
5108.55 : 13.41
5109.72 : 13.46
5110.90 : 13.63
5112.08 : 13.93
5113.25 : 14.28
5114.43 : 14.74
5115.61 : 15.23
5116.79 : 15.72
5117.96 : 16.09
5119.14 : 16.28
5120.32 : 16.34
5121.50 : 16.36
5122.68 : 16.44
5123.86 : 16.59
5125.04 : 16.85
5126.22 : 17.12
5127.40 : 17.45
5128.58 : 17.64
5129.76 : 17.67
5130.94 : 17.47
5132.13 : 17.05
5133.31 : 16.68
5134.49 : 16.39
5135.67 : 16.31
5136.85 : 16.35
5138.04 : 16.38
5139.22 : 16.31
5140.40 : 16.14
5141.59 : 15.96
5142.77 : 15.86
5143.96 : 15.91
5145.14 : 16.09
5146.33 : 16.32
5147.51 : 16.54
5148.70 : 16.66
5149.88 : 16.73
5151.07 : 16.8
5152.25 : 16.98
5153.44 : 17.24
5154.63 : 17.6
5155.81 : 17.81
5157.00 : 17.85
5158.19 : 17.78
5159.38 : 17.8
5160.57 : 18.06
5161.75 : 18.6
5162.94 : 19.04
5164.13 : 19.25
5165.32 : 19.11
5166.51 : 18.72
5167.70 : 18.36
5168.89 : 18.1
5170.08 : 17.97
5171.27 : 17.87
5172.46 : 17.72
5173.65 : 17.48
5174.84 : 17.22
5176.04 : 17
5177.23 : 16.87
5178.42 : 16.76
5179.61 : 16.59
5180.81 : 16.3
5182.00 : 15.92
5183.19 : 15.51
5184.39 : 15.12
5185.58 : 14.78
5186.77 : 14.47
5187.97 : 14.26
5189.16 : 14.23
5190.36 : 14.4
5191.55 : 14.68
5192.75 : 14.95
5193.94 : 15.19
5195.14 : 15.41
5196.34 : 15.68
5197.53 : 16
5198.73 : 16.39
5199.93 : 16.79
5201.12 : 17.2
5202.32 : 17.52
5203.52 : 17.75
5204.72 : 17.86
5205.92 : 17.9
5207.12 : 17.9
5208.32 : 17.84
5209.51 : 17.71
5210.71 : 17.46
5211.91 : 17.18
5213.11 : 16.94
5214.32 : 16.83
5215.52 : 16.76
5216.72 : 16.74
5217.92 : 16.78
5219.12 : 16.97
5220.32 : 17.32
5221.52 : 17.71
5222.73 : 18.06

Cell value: -16.3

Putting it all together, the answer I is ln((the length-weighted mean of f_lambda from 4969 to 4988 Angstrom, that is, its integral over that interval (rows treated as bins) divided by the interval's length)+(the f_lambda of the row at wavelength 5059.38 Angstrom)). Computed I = 3.39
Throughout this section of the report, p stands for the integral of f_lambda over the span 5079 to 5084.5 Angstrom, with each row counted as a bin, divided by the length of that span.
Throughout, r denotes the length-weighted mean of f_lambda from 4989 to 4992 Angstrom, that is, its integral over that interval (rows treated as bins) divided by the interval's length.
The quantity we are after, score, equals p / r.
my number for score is 1.03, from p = 14.9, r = 14.5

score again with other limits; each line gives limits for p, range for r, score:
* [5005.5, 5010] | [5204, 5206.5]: 0.80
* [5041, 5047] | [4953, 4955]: 1.07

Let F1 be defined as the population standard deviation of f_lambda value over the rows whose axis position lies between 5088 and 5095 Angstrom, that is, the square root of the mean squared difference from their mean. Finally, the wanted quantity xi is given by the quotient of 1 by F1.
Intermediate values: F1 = 0.34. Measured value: 2.95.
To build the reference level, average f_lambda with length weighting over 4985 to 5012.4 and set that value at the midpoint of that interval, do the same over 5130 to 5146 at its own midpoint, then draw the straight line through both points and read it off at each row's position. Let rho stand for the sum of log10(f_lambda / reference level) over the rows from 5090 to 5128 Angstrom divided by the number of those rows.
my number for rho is -0.014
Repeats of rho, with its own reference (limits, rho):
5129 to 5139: 0.011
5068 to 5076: -0.024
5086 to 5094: 0.005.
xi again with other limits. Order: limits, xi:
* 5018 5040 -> 1.58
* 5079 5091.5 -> 2.20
